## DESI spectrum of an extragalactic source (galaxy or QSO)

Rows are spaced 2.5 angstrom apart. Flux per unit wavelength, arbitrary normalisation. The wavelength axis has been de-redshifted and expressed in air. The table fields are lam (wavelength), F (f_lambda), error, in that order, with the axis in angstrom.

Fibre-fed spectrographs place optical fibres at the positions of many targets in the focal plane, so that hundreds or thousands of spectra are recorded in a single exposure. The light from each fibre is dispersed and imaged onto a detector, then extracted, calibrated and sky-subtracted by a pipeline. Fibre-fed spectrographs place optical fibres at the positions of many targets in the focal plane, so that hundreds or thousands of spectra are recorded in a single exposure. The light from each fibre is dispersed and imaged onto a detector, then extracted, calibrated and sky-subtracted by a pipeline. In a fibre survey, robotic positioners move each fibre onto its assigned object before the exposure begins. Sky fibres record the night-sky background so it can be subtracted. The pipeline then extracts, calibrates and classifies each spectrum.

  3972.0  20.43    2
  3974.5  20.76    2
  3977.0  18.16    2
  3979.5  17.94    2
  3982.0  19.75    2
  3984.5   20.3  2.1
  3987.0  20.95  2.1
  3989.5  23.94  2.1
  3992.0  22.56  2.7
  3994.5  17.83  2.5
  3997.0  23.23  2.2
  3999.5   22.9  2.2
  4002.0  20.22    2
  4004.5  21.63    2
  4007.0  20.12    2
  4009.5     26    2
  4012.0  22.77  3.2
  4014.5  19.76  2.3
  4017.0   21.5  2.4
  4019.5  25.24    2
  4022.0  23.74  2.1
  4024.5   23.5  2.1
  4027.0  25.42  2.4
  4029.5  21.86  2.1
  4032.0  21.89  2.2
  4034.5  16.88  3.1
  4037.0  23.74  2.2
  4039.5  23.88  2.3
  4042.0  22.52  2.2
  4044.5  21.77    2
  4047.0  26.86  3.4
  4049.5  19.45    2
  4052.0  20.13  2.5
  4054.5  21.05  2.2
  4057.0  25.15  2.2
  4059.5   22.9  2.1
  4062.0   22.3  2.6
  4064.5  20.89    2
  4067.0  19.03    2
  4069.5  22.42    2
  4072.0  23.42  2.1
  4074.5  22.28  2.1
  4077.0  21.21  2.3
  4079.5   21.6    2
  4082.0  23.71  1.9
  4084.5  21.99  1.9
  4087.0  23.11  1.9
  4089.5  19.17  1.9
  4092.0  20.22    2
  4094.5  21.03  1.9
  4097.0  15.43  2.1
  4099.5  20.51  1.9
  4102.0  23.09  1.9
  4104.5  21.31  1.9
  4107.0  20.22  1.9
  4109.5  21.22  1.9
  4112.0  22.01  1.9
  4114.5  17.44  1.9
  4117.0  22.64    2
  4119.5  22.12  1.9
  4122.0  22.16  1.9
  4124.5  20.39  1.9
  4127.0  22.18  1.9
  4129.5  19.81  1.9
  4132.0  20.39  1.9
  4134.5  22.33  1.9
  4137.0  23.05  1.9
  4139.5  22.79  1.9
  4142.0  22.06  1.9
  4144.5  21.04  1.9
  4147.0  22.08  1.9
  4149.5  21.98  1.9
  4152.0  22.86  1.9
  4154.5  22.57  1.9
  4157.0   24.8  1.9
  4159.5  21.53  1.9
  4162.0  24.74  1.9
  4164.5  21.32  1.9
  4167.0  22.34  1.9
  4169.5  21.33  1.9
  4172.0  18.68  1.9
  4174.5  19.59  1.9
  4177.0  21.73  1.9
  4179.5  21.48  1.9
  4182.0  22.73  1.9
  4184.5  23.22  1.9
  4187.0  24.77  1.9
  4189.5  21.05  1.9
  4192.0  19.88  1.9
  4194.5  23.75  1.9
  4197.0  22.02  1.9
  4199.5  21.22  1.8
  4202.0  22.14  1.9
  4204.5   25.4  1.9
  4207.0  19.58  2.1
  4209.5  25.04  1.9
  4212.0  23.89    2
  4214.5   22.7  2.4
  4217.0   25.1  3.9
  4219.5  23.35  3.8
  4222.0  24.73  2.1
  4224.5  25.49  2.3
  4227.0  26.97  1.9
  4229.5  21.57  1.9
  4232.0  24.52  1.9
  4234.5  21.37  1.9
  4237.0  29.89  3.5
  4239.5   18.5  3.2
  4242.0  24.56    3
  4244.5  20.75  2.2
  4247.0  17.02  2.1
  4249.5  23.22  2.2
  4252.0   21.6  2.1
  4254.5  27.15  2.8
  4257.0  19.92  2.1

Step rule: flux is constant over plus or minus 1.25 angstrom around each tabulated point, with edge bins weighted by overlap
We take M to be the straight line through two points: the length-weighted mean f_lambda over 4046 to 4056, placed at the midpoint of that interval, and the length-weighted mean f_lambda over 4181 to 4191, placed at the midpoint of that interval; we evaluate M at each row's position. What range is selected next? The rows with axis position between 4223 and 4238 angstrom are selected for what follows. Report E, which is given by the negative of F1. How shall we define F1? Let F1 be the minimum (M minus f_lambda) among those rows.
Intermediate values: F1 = -7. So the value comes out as 6.6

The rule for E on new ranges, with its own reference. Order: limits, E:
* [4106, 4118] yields 0.3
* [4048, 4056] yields -0.8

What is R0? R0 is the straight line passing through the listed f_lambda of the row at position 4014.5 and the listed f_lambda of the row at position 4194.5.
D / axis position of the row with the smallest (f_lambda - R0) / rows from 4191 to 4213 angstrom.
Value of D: 4207.0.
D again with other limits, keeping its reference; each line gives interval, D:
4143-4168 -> 4164.5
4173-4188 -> 4174.5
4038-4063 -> 4049.5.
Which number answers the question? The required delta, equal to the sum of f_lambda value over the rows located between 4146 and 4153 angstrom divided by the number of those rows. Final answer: 22.3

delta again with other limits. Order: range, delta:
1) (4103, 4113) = 21.2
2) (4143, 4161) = 22.4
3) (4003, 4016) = 22.1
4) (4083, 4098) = 20.2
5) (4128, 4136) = 20.8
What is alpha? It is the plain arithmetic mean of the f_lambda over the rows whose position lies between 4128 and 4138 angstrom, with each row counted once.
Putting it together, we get 21.4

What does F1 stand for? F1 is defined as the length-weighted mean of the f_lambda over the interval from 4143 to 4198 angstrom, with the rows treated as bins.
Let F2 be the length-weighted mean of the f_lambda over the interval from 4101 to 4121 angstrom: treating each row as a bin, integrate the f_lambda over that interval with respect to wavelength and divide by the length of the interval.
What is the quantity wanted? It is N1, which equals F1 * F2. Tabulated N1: 469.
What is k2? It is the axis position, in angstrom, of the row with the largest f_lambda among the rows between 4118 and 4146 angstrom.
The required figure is 4137.0 angstrom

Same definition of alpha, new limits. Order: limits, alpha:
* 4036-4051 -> 23.0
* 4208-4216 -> 23.9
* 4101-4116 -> 20.9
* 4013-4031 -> 23.0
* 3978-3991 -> 20.6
